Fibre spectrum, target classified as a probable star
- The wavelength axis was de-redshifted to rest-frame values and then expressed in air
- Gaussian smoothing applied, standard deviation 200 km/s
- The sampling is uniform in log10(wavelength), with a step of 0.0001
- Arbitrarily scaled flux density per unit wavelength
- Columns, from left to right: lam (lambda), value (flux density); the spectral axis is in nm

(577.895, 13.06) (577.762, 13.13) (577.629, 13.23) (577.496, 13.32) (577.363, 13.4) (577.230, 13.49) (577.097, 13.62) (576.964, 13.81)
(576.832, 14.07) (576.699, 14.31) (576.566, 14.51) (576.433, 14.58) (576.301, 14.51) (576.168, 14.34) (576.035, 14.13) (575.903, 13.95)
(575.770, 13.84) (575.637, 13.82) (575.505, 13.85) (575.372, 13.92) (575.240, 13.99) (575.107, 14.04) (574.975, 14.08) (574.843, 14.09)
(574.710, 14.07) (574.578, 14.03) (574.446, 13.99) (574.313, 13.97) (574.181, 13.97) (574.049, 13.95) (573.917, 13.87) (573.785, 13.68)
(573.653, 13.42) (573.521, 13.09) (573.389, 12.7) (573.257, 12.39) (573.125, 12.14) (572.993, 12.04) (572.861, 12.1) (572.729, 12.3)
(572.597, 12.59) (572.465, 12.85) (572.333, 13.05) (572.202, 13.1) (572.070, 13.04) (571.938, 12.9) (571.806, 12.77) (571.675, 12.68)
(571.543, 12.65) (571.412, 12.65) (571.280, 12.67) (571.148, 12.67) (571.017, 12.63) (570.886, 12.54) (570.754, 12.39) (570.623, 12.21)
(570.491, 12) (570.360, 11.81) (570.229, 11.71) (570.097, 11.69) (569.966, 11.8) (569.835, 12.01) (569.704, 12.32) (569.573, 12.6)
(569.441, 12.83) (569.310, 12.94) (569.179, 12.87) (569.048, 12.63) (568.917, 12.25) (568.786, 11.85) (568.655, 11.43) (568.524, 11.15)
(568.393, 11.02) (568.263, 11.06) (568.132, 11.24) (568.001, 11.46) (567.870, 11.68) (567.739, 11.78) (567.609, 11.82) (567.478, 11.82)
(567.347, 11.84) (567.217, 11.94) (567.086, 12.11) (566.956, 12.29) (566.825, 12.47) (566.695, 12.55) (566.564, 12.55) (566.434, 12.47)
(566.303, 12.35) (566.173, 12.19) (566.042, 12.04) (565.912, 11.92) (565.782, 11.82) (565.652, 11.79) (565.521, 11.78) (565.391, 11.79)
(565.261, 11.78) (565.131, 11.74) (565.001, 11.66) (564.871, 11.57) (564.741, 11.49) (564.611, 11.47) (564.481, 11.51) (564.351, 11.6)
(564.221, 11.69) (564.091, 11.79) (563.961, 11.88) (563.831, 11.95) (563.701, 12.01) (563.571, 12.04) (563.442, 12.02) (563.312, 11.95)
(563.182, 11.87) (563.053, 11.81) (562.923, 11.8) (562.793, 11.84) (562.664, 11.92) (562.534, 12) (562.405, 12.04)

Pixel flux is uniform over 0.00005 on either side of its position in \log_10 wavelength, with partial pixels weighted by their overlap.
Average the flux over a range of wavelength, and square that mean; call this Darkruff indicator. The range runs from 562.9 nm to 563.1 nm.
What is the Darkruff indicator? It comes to 139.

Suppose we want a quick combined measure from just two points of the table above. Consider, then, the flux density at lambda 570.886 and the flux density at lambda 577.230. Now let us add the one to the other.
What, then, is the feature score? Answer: 26.0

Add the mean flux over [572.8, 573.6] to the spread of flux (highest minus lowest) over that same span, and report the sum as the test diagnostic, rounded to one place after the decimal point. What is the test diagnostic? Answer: 13.5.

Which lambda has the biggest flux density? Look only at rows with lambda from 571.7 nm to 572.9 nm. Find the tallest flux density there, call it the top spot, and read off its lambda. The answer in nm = 572.202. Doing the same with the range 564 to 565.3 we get 564.091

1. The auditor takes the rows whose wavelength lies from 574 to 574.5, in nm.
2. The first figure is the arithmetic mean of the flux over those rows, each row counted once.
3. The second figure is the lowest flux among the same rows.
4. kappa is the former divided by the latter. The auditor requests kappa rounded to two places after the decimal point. 1.00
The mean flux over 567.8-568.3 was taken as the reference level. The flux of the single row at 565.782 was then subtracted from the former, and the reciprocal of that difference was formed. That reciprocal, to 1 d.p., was -2.2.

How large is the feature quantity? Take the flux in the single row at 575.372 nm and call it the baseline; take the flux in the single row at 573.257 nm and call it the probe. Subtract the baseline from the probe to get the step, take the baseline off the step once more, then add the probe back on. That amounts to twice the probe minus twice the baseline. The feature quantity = -3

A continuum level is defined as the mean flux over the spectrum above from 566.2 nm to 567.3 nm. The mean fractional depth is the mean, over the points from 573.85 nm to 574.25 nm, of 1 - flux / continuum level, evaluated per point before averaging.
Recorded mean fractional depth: -0.13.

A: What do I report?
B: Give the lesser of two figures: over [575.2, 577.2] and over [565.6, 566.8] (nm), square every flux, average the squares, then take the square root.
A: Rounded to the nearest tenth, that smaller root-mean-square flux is 12.2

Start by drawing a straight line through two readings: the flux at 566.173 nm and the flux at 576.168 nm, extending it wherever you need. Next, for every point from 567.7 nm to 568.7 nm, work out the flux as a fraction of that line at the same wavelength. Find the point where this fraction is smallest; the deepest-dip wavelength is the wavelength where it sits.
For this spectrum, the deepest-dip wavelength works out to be 568.393 nm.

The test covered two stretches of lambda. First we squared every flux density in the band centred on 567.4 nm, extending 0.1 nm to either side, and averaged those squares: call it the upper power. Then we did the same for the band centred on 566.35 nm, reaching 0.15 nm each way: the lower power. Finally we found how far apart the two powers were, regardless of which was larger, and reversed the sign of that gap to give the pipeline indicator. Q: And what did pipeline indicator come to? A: -14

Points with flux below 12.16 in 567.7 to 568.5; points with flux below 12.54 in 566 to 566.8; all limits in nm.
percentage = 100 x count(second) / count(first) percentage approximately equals 67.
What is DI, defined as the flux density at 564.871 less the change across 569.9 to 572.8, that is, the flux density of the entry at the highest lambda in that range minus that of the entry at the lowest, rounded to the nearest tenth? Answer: 11.1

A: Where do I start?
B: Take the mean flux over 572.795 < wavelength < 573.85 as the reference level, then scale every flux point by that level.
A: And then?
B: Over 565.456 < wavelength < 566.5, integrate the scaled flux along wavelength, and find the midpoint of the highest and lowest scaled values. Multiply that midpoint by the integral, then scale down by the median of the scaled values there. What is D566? 1.0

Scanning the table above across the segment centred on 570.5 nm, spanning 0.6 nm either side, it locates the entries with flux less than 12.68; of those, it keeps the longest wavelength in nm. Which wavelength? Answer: 571.017 nm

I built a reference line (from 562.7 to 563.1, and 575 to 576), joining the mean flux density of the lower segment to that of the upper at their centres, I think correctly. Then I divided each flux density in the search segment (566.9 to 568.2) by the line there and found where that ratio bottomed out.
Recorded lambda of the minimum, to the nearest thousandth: 568.132 nm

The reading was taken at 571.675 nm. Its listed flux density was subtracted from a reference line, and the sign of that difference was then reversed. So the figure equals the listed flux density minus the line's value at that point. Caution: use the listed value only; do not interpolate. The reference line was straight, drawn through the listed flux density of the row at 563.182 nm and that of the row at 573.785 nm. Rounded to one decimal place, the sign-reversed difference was -0.6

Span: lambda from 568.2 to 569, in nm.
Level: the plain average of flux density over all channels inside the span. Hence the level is 11.5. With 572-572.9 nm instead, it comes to 12.7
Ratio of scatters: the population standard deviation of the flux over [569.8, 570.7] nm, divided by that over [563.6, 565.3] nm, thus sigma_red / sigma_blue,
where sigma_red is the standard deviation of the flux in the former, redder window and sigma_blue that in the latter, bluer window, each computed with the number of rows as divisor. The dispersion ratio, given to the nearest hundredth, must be 1.04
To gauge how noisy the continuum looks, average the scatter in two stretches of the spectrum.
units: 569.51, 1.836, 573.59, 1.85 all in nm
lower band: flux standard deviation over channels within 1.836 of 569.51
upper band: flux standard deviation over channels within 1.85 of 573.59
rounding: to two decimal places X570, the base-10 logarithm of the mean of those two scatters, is -0.19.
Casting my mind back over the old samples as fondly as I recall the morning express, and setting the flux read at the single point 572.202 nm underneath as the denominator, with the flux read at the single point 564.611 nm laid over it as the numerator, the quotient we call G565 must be 0.88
